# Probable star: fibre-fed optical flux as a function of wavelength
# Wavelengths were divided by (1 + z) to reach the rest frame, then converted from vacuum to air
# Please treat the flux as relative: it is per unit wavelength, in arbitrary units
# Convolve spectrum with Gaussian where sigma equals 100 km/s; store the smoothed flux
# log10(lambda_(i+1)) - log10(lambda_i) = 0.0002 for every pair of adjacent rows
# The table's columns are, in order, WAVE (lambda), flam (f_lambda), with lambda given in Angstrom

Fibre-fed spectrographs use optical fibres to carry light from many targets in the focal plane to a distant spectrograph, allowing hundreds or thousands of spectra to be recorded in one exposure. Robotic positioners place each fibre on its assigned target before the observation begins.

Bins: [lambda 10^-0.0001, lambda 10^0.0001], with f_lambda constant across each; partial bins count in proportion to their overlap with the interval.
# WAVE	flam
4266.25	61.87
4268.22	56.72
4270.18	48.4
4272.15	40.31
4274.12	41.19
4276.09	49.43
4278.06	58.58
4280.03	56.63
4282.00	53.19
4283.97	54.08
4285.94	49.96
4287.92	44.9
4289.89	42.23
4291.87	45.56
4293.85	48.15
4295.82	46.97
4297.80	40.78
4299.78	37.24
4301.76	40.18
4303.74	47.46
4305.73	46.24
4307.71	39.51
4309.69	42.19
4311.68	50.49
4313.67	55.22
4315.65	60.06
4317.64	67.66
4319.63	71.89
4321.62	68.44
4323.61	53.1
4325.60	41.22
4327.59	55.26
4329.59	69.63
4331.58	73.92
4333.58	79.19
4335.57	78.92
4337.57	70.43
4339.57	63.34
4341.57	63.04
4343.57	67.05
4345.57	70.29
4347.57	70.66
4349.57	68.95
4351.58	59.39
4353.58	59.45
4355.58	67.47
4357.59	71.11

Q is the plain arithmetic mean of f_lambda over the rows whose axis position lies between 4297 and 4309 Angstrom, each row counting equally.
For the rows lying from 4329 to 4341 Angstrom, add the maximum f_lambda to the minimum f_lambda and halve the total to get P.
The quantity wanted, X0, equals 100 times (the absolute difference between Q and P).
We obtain 2936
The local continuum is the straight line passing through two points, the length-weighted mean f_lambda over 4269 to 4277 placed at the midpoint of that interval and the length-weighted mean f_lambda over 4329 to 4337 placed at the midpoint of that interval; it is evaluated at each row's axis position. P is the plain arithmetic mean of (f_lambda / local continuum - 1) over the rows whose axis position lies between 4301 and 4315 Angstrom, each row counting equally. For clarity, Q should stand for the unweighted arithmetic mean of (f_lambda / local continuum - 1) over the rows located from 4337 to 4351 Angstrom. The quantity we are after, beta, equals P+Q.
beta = -0.43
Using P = -0.27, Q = -0.16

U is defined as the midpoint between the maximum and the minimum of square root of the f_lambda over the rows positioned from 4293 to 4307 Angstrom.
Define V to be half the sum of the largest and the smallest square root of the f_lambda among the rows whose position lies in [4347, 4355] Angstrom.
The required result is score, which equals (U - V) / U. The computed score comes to -0.2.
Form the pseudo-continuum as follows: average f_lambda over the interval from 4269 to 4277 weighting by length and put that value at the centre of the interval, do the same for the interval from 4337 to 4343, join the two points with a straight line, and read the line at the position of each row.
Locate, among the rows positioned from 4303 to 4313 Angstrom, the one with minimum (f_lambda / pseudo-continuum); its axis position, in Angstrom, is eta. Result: 4307.71 Angstrom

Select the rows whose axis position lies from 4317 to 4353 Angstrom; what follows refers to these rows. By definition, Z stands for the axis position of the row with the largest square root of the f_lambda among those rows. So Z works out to 4333.58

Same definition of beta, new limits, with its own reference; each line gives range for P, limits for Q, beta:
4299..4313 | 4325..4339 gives -0.41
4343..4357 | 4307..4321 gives -0.37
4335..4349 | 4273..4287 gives -0.07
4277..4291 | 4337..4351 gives -0.14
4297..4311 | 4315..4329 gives -0.45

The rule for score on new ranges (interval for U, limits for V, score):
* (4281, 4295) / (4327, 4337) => -0.2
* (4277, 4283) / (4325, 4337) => 0.0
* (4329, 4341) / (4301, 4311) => 0.2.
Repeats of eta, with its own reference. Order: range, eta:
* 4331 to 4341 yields 4339.57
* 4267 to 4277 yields 4272.15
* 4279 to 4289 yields 4287.92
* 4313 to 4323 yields 4313.67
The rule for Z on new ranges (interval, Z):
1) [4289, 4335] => 4333.58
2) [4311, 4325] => 4319.63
